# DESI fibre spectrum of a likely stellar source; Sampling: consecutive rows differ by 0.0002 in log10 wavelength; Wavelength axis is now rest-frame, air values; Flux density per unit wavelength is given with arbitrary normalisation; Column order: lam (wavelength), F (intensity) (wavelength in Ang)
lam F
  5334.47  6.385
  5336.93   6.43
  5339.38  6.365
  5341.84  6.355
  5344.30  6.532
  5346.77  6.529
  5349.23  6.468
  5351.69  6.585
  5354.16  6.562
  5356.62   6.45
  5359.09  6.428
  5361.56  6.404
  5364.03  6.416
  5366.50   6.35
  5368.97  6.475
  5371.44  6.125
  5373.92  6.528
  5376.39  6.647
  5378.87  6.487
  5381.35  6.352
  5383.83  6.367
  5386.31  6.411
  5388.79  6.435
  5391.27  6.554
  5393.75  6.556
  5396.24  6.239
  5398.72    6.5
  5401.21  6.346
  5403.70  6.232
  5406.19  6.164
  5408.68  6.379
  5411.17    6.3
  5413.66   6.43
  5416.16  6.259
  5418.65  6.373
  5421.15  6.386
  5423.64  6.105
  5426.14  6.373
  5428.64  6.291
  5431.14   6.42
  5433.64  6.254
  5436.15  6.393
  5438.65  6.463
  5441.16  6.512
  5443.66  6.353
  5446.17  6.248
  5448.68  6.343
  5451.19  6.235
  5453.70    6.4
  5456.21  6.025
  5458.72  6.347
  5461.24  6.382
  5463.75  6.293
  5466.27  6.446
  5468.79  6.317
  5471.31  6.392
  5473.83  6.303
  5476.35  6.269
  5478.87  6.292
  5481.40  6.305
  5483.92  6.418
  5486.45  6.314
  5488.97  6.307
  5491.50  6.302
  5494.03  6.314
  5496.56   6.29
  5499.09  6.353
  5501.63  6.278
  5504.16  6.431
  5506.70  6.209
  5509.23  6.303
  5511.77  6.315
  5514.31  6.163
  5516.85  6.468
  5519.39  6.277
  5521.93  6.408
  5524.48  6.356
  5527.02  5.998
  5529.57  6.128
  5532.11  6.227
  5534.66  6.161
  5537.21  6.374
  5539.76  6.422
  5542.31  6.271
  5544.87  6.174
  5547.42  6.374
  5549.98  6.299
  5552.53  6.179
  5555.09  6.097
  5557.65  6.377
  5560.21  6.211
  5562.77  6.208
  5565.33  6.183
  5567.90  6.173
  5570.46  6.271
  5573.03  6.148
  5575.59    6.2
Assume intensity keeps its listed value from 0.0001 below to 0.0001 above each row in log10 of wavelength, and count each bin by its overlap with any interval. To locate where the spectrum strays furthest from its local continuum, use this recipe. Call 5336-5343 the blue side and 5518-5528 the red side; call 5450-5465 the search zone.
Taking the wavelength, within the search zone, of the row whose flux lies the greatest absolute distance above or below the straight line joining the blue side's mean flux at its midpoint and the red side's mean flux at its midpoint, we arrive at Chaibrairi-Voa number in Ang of 5456.21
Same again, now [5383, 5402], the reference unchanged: 5393.75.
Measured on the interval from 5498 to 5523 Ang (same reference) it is 5516.85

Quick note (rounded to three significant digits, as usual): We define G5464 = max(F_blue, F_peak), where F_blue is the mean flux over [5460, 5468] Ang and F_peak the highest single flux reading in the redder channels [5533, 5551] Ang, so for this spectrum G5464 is 6.42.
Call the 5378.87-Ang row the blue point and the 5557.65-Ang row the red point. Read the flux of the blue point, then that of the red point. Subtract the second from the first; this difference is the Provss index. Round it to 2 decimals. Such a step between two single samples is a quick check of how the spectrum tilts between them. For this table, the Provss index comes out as 0.11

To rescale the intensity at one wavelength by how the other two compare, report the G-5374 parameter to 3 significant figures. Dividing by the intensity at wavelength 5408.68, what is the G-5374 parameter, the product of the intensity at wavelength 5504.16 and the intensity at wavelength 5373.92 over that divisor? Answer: 6.58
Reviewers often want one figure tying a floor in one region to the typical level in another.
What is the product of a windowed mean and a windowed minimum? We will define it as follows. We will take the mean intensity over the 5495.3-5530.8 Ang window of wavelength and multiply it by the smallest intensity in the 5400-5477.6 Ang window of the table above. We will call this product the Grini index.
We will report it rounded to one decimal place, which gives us 37.9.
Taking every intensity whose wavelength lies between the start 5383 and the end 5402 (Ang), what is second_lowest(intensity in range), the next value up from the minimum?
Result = 6.346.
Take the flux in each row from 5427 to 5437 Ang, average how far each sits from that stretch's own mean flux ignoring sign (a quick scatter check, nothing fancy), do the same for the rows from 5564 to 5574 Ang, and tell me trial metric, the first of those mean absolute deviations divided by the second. 1.7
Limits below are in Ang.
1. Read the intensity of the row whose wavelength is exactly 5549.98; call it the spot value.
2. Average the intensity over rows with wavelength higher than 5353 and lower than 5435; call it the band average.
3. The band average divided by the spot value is 1.013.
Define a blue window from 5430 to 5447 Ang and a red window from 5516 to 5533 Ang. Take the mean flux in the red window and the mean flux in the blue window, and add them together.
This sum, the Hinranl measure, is 12.6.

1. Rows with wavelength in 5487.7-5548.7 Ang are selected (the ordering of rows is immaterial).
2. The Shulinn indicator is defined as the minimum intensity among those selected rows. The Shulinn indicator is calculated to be 5.998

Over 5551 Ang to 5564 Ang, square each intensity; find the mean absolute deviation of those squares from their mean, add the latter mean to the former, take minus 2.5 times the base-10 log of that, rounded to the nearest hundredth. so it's -3.99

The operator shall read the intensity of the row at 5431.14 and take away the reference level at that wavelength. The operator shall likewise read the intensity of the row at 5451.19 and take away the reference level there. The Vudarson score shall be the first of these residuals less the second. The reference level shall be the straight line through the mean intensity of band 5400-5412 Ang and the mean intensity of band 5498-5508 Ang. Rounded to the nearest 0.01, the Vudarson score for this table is 0.19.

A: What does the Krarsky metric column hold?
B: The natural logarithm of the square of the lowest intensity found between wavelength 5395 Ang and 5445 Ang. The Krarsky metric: 3.62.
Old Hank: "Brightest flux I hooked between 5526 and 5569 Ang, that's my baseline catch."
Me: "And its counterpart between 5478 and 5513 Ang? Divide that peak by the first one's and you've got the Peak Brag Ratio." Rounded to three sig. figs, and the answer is 1.00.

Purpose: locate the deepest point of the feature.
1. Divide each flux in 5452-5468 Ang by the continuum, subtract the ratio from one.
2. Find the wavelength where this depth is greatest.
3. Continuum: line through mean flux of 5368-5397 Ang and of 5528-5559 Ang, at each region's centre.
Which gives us 5456.21 Ang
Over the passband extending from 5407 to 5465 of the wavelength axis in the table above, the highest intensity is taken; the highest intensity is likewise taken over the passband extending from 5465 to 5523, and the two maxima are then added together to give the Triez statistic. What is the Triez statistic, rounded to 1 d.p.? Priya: 13.0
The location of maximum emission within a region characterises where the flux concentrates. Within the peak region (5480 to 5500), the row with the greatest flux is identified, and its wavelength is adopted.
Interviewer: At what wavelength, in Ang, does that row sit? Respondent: 5483.92 Ang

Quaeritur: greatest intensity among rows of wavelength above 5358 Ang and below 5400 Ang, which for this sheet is 6.647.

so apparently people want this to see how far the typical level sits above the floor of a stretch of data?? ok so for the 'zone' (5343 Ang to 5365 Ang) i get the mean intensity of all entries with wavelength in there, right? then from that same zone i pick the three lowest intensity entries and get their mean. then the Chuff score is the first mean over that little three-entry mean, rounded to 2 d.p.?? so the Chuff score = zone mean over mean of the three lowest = 1.01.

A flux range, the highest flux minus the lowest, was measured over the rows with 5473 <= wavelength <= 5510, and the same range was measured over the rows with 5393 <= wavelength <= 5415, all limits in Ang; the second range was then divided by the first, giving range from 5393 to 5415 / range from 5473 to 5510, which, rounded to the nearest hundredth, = 1.77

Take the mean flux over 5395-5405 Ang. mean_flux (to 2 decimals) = 6.33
